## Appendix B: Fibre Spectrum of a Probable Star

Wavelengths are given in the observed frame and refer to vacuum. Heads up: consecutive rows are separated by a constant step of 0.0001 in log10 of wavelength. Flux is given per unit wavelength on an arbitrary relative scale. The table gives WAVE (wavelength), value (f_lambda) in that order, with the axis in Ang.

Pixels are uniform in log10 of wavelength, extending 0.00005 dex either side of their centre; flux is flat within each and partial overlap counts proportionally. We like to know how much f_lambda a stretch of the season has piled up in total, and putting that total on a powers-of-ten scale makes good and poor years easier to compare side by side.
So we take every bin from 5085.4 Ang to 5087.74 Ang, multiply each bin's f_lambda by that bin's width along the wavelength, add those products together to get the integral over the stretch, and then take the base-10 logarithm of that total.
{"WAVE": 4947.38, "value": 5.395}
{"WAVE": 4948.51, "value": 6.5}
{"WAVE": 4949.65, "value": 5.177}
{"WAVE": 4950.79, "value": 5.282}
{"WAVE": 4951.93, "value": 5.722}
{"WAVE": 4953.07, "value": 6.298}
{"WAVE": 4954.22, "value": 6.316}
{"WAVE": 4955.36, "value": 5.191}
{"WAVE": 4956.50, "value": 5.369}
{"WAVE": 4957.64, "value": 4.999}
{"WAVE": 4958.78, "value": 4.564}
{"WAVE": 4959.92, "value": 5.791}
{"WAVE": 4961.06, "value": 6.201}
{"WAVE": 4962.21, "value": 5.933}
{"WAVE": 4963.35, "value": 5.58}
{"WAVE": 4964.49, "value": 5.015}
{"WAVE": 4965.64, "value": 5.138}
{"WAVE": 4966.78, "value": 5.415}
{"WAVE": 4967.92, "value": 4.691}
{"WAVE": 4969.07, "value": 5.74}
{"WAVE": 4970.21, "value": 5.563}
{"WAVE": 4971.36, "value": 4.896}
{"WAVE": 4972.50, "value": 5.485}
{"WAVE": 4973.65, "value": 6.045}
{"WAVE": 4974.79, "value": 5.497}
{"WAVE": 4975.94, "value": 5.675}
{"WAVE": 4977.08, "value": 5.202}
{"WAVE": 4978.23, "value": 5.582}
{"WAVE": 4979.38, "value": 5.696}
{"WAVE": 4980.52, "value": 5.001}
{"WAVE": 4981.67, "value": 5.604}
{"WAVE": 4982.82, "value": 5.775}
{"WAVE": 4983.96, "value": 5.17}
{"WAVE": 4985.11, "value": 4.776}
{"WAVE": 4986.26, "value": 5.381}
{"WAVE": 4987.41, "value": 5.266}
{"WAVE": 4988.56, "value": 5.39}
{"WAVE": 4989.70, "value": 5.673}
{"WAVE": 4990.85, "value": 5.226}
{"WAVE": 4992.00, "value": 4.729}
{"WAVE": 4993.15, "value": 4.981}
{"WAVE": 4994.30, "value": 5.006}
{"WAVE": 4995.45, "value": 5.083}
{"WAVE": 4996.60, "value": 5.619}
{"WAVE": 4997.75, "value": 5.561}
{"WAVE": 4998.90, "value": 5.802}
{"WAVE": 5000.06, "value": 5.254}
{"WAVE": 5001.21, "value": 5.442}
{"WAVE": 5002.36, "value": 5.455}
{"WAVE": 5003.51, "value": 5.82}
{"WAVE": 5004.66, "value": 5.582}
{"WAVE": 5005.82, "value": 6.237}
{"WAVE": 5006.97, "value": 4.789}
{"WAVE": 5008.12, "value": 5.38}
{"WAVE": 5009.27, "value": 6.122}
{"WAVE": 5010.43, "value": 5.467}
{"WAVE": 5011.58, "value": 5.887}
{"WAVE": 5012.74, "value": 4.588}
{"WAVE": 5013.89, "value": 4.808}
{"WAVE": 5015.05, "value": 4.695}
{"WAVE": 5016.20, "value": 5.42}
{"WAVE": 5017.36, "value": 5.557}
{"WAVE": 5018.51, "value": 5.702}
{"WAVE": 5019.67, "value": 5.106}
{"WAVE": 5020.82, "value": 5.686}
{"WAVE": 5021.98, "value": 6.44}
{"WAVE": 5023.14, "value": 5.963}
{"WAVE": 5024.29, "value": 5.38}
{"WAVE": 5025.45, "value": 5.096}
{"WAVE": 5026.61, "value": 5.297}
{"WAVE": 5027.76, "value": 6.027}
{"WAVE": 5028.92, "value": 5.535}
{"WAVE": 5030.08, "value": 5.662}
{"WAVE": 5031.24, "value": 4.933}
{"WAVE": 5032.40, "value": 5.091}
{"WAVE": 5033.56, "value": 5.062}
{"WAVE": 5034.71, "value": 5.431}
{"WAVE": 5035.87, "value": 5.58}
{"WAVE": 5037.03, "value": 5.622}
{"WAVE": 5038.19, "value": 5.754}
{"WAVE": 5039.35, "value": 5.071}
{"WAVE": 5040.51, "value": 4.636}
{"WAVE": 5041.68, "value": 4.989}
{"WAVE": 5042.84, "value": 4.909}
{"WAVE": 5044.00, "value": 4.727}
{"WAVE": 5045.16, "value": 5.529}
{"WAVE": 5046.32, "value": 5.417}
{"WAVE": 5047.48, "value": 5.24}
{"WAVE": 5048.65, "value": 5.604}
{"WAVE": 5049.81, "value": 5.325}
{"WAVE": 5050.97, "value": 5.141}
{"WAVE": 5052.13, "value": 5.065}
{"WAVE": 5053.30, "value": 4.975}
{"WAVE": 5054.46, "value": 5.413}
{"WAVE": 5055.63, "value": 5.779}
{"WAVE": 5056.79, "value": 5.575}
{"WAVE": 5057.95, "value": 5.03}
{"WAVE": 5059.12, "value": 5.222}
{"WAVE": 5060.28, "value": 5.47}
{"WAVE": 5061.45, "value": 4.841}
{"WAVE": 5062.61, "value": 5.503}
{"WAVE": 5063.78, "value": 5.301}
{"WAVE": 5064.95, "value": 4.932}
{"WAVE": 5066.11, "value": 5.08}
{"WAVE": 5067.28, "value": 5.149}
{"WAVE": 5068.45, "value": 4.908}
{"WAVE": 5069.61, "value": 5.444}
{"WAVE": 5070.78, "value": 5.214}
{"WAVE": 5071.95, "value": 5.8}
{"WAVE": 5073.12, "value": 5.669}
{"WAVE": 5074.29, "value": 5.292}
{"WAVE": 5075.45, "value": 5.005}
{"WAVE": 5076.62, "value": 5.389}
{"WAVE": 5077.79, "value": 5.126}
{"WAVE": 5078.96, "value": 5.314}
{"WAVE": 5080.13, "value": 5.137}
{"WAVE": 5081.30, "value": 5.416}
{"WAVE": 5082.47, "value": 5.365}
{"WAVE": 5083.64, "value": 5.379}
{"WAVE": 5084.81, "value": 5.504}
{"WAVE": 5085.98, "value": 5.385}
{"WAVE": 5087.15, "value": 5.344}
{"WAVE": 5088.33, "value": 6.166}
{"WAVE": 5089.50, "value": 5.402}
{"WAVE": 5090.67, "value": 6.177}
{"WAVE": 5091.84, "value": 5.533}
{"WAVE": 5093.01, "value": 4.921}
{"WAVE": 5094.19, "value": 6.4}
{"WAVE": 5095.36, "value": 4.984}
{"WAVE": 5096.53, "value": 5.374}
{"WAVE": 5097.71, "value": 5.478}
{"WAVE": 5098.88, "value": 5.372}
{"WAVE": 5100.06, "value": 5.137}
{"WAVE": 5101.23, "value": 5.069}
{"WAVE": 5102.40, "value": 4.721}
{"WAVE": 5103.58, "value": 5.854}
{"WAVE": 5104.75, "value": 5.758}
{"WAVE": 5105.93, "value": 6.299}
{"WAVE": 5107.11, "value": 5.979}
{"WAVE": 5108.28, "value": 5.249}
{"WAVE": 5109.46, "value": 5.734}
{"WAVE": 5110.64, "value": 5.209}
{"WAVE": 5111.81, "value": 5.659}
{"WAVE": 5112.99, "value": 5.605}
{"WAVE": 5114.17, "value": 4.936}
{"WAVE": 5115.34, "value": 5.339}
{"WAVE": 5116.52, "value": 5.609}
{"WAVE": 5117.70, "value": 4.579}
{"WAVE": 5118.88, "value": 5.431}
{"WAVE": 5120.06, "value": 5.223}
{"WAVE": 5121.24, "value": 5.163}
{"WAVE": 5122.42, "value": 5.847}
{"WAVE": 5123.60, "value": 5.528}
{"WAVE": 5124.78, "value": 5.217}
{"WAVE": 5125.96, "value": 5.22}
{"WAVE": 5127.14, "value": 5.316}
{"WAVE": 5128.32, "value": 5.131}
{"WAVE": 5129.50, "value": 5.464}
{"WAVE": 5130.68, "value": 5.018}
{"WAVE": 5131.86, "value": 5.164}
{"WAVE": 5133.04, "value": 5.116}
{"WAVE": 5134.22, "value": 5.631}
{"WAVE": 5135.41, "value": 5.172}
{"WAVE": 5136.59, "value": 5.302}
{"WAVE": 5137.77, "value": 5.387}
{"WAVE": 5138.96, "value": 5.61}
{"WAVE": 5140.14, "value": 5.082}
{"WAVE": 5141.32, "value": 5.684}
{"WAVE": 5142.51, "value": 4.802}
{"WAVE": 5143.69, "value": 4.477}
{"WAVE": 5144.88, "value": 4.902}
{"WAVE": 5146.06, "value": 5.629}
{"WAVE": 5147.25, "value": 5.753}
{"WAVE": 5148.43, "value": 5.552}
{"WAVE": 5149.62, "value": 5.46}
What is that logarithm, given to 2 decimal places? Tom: 1.10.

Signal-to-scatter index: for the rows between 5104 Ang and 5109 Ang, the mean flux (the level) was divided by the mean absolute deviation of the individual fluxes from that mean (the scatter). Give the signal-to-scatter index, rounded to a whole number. 18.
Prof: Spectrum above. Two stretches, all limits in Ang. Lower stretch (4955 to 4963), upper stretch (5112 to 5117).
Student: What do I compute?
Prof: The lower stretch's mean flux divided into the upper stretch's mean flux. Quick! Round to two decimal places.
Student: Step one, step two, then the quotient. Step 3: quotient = 0.99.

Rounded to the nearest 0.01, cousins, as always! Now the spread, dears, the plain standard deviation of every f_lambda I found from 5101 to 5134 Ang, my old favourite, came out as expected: 0.38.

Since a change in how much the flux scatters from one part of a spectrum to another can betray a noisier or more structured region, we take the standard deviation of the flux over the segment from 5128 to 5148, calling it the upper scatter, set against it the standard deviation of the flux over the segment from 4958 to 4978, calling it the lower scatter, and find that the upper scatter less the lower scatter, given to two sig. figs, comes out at -0.11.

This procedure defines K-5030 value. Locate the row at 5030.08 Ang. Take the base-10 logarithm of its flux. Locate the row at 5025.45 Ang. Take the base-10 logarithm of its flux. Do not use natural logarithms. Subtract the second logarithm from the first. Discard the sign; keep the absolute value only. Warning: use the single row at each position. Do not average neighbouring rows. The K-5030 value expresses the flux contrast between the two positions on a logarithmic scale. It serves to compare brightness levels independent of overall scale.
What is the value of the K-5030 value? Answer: 0.046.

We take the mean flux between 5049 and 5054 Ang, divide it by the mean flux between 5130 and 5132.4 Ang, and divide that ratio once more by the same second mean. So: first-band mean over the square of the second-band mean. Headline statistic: 0.198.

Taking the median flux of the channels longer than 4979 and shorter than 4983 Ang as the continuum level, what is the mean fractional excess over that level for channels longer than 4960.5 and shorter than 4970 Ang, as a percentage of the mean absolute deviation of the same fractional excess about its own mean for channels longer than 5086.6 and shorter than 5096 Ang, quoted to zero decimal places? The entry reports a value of -39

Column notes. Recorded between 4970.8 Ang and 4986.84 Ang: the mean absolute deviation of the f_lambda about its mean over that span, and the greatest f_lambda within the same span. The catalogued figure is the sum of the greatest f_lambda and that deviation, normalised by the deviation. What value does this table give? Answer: 21.6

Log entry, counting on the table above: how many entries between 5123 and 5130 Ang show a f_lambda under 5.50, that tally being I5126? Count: 5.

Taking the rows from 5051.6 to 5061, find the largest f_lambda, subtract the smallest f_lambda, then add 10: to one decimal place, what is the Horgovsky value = 10.8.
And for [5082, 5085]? 10.1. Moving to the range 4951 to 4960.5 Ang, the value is 11.8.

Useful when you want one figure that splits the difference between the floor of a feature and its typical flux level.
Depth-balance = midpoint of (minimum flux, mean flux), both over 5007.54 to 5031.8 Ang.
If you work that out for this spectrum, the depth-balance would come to 5.03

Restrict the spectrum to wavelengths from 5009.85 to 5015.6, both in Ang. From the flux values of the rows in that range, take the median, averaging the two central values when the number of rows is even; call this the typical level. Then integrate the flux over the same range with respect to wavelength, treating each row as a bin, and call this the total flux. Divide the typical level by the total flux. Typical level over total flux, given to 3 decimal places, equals 0.164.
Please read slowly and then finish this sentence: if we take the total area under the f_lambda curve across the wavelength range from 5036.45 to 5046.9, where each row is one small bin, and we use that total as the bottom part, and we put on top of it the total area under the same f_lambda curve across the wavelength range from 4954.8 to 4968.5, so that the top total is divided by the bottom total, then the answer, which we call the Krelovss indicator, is 1.3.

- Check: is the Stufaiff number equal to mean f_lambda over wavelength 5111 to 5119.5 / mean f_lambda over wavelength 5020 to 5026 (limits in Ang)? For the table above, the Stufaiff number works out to 0.93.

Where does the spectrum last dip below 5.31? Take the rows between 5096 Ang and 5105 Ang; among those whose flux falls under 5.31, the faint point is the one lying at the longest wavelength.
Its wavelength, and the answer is 5102.40 Ang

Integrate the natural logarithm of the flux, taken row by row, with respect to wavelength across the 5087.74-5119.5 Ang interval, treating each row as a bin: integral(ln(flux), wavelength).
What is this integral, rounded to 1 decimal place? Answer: 53.9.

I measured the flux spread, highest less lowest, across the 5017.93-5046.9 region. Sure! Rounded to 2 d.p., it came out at 1.80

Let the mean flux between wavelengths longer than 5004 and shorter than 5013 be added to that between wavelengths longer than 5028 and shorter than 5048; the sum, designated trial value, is 10.8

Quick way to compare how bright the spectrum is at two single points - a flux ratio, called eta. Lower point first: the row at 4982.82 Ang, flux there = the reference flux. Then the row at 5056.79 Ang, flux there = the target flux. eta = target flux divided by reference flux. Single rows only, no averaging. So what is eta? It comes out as 0.97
